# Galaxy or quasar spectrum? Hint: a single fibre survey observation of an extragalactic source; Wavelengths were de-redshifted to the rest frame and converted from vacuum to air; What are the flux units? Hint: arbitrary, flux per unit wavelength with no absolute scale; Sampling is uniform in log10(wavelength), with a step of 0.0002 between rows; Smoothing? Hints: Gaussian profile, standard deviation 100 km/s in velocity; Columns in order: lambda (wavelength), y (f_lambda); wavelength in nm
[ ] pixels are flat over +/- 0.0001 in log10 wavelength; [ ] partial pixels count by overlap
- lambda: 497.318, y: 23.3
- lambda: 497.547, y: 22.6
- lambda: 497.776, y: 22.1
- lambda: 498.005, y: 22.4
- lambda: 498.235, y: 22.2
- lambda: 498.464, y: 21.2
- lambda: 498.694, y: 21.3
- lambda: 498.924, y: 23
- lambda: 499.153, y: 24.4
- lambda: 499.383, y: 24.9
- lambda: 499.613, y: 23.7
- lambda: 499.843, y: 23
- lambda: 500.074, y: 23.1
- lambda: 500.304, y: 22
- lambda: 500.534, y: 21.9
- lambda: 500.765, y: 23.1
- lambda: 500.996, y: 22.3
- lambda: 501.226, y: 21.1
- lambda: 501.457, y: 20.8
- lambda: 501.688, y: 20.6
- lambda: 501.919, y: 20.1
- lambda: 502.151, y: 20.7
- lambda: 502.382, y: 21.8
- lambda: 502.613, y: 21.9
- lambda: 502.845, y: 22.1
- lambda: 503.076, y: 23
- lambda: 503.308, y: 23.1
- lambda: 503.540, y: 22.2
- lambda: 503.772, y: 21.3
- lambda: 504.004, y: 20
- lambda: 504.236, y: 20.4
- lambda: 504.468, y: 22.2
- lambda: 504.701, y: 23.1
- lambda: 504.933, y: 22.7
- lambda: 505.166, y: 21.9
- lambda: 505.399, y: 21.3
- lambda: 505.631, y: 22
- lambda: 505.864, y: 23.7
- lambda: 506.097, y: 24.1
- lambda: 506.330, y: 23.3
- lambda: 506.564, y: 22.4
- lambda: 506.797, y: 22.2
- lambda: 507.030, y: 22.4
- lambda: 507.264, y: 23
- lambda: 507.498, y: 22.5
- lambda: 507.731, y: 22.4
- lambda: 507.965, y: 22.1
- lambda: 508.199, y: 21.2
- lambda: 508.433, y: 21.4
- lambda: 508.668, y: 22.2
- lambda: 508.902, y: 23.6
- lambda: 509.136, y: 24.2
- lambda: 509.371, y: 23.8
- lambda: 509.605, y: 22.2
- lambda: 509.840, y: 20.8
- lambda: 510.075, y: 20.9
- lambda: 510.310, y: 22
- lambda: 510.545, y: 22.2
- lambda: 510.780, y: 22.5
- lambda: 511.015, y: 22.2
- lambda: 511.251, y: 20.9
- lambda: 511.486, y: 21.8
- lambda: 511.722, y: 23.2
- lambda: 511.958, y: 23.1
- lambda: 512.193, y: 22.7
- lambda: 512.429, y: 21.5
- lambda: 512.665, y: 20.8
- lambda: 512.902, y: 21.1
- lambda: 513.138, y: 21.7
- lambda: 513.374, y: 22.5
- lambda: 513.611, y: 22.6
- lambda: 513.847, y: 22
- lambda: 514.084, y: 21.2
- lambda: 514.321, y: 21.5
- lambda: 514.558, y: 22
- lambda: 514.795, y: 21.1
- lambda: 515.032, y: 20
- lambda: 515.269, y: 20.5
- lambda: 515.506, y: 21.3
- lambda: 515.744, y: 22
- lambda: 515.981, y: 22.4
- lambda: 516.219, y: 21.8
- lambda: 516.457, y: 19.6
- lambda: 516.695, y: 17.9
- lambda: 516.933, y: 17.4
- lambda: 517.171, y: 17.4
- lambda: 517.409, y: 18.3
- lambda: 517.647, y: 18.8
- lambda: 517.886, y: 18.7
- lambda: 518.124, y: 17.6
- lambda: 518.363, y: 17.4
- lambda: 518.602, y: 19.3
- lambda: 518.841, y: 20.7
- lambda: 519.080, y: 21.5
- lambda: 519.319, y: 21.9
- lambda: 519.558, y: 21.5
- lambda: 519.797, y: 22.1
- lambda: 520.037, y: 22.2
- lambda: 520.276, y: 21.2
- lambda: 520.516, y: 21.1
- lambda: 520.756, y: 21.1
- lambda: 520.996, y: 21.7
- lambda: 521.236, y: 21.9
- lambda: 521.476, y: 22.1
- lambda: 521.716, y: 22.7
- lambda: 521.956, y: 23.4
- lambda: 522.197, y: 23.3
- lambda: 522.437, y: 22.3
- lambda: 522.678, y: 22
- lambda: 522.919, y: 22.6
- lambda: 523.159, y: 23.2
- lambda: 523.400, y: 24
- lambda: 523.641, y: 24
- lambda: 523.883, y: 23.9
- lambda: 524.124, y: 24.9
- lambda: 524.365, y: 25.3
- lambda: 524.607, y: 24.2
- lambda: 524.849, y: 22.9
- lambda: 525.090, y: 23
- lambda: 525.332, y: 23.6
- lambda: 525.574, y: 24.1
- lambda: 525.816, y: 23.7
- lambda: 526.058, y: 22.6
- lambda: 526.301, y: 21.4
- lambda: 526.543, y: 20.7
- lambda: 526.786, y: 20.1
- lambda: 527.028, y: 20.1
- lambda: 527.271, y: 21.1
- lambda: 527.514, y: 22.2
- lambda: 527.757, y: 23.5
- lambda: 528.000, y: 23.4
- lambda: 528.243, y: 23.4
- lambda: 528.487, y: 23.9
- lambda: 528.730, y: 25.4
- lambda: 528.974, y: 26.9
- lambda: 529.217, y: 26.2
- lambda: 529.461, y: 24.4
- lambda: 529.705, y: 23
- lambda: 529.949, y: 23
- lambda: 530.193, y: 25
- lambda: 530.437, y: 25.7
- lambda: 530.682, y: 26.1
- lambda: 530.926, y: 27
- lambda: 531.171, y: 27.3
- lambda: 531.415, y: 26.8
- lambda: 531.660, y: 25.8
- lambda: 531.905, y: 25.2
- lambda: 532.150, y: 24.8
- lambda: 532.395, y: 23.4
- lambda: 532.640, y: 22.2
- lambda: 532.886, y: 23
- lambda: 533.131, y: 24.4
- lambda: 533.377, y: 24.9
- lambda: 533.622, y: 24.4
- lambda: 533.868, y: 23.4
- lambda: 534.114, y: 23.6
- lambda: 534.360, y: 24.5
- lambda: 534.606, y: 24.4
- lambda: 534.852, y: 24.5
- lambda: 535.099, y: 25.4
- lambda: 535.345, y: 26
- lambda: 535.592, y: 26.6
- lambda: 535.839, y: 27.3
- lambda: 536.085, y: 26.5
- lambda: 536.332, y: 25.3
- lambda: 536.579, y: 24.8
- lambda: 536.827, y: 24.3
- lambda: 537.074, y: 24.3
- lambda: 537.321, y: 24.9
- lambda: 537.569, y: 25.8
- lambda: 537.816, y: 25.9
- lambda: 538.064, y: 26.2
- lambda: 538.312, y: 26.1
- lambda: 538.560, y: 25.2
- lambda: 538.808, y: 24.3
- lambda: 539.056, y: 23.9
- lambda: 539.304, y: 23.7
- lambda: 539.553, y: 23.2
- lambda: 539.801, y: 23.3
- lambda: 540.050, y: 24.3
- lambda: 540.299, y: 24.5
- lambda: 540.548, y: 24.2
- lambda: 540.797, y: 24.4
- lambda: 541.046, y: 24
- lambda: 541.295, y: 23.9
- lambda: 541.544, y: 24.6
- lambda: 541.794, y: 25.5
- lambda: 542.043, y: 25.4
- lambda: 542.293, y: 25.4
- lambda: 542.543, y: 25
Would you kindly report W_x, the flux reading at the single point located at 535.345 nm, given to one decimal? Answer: 26.0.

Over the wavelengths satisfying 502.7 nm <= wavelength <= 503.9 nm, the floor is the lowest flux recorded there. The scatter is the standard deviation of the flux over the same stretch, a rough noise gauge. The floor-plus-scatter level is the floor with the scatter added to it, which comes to 22.0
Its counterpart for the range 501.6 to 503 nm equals 20.9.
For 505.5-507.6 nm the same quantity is 22.7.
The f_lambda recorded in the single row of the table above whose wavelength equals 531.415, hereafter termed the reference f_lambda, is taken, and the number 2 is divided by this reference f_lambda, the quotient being 0.075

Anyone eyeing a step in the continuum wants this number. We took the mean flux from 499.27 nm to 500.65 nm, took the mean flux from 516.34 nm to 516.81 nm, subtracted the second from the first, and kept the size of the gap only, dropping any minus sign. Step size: 4.3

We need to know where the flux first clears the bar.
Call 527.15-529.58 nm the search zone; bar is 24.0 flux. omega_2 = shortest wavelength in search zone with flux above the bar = 528.730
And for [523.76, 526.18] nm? 524.124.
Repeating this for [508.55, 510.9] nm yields 509.136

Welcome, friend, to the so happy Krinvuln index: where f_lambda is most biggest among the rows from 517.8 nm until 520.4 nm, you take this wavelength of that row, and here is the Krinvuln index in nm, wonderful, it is 520.037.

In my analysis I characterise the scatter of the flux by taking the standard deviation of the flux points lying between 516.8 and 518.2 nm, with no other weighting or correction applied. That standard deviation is 0.6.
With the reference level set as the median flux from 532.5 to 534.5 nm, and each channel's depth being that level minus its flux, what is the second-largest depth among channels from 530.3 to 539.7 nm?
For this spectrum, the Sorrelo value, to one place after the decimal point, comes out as 1.0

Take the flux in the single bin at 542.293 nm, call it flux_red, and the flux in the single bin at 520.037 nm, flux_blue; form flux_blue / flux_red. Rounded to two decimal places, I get 0.87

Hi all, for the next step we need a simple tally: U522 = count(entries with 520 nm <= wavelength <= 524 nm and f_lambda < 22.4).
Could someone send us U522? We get 9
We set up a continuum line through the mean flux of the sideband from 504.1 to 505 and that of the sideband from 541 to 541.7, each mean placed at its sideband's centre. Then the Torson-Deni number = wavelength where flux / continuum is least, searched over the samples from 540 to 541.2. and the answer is 541.046 nm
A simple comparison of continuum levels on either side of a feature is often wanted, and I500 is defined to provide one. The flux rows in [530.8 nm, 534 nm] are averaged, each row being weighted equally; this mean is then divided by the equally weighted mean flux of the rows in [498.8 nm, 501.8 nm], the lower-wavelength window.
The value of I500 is 1.10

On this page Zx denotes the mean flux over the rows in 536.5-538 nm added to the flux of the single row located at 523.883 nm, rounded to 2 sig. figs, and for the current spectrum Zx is 49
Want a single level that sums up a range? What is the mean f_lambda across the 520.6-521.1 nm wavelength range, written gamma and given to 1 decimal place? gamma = 21.4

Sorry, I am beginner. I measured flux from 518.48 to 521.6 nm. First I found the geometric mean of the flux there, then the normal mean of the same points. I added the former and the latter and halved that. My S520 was 21.4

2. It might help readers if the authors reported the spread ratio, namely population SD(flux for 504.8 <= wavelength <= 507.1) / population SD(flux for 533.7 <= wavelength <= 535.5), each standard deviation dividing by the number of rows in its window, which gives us 0.96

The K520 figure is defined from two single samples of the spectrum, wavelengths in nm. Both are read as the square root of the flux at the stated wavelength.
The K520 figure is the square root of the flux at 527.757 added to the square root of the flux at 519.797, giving 9.5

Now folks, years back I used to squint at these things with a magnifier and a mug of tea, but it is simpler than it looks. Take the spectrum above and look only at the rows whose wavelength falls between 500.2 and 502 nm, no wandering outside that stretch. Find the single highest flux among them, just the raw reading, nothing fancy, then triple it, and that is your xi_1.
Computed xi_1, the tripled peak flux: 69.3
